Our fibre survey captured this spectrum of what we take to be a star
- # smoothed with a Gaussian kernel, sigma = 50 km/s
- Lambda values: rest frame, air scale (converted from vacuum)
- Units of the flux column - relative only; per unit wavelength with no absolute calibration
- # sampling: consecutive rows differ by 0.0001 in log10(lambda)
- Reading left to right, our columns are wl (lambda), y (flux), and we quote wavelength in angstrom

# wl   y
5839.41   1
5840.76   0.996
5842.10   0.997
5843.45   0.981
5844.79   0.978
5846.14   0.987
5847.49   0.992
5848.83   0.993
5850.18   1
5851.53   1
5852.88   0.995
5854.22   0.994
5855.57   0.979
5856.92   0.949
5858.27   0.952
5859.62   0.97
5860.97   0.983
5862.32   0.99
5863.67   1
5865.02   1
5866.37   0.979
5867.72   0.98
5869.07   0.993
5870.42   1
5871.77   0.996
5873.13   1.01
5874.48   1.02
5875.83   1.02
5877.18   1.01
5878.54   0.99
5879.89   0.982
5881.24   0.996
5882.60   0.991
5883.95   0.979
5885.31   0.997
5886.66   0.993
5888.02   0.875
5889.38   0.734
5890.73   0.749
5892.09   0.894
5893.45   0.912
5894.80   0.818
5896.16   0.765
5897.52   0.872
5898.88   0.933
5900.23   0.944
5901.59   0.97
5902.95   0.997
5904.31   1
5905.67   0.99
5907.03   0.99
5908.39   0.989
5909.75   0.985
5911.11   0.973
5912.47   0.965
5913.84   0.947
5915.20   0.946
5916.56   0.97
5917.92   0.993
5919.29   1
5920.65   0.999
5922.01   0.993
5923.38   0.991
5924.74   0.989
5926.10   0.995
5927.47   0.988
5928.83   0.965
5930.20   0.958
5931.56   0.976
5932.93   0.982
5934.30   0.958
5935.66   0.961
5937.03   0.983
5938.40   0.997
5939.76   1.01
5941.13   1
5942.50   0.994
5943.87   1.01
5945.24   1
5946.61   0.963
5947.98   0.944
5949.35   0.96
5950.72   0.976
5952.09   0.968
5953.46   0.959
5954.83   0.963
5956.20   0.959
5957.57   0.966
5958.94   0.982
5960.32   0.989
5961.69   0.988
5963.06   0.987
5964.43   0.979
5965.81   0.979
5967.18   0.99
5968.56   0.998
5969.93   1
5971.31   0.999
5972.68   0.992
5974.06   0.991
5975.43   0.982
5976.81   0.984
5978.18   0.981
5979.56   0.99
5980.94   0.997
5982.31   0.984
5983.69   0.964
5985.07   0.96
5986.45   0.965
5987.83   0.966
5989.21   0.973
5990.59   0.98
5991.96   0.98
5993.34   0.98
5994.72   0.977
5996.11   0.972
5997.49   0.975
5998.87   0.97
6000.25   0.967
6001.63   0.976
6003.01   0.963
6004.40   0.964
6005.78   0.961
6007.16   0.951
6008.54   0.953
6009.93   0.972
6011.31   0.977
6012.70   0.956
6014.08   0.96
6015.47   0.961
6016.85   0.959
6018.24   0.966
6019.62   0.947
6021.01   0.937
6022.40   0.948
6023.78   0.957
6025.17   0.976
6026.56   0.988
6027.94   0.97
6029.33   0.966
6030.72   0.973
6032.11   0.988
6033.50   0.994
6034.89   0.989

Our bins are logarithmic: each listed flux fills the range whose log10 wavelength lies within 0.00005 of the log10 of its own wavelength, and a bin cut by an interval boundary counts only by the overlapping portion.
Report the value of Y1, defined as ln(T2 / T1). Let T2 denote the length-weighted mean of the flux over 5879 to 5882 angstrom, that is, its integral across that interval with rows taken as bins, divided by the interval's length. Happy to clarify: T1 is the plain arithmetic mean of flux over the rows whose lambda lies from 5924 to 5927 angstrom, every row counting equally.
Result -0.002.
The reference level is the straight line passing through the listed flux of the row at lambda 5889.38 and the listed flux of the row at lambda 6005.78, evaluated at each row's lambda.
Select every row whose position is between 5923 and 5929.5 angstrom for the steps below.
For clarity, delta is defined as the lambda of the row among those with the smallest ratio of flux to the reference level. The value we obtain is 5928.83 angstrom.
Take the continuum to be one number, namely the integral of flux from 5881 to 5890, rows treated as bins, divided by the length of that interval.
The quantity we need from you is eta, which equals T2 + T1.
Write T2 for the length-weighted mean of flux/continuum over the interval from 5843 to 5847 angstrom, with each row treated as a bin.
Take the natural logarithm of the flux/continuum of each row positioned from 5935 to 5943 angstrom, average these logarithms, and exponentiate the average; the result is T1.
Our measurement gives 2.11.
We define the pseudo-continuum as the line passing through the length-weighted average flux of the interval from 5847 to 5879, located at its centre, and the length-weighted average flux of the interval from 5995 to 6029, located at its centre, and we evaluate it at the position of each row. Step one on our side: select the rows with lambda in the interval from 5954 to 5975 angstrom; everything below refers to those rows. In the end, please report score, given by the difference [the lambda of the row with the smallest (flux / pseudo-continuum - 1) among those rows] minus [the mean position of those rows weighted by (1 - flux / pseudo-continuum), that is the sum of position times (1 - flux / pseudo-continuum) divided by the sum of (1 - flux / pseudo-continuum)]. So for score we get -14.0 angstrom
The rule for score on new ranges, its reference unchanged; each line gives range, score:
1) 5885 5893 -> -0.7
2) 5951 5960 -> -0.7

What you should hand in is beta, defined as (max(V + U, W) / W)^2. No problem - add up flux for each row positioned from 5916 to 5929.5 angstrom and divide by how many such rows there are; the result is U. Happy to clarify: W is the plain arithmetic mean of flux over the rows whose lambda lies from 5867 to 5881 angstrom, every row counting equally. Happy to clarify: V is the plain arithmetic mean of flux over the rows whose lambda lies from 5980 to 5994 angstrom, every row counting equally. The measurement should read 3.85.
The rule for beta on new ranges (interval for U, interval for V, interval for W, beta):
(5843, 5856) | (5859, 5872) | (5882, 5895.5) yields 4.90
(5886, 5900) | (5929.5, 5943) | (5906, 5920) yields 3.54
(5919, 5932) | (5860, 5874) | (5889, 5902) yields 5.30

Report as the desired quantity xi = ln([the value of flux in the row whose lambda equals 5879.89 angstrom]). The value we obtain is -0.02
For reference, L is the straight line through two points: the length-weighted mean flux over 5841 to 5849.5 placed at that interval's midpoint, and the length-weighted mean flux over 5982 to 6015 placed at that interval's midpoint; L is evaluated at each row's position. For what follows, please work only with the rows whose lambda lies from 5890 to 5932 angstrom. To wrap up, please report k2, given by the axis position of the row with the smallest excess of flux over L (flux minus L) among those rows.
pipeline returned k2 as 5890.73 angstrom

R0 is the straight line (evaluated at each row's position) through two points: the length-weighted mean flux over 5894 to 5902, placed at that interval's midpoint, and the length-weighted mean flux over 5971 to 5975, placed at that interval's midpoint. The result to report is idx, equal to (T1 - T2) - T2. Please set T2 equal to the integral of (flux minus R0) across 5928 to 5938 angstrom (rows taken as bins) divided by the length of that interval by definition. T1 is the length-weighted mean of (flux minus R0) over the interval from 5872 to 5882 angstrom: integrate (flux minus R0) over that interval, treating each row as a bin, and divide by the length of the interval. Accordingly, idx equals 0.08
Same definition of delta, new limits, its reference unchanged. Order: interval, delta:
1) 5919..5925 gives 5924.74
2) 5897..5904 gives 5897.52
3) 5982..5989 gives 5985.07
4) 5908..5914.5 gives 5913.84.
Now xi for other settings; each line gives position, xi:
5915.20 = -0.06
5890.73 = -0.29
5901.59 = -0.03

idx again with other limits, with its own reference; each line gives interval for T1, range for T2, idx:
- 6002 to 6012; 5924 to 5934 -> -0.18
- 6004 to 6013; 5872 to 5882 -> -0.39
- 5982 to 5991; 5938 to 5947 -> -0.14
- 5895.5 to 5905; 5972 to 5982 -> 0.07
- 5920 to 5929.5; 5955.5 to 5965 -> 0.06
